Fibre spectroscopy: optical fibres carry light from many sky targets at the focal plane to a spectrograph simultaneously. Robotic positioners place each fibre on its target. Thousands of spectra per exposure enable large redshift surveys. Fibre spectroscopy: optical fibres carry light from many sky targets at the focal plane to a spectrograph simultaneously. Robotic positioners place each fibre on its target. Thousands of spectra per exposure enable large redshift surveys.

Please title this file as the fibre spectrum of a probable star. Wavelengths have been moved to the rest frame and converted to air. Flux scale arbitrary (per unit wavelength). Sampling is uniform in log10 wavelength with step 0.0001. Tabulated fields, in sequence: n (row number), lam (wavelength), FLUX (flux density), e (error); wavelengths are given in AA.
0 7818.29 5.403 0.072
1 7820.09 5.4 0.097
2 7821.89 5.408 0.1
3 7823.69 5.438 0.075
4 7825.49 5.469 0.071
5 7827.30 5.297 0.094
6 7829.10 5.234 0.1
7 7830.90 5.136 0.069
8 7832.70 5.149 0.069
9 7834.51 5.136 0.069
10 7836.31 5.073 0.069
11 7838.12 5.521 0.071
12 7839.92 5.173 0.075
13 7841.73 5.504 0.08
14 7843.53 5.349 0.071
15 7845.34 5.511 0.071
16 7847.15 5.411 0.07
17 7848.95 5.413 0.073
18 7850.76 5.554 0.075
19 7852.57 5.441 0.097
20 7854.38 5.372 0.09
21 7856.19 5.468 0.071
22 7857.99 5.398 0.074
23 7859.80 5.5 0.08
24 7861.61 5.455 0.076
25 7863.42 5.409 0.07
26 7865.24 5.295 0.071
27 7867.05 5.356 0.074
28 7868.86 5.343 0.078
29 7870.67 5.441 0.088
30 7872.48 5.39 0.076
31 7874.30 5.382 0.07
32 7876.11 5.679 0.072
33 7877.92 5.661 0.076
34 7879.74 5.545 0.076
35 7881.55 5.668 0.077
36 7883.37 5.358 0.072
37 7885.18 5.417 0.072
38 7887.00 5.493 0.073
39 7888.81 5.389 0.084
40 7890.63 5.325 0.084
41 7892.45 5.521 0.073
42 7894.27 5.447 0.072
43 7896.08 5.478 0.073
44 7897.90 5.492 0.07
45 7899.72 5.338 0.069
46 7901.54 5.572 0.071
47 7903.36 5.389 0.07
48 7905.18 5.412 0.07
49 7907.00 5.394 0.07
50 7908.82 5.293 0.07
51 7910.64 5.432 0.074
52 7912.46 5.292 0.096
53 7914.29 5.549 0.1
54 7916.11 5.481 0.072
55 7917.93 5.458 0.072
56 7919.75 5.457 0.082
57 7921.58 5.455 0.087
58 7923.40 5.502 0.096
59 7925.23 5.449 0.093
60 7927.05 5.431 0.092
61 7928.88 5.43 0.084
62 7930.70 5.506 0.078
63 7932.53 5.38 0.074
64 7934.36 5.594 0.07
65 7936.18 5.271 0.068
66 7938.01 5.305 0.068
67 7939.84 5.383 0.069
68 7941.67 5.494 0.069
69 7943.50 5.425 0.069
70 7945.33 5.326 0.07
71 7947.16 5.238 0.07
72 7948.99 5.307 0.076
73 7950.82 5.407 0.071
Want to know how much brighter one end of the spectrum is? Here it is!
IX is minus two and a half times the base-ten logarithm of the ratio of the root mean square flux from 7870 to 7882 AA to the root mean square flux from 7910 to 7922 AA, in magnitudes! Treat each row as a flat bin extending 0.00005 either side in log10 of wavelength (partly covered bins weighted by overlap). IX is -0.018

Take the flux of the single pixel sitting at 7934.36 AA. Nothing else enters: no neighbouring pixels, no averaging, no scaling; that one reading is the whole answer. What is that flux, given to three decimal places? 5.594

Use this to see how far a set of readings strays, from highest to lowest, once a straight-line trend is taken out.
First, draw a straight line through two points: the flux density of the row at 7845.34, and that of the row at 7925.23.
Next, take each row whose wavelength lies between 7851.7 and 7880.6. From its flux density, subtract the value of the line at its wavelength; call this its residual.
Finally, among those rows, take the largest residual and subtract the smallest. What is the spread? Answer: 0.39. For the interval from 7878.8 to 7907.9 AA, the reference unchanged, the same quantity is 0.34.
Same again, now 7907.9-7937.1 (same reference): 0.32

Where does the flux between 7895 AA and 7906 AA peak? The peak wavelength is 7901.54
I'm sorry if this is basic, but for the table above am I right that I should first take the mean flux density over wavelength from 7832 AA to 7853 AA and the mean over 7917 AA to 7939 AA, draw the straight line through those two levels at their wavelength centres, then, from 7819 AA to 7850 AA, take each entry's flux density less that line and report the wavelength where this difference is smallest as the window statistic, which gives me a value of 7836.31 AA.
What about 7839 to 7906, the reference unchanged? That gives 7839.92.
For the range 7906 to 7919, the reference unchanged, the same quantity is 7912.46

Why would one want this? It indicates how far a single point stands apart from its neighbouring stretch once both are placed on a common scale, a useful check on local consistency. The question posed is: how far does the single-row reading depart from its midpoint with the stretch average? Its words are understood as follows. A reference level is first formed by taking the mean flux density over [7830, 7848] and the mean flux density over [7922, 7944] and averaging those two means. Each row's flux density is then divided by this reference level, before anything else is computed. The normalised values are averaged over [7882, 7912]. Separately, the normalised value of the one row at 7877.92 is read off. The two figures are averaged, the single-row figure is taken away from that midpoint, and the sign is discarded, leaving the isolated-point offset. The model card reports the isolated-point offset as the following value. 0.022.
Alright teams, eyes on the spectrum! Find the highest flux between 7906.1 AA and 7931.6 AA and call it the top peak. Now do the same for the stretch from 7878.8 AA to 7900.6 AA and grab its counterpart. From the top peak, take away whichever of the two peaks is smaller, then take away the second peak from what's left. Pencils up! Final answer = -5.67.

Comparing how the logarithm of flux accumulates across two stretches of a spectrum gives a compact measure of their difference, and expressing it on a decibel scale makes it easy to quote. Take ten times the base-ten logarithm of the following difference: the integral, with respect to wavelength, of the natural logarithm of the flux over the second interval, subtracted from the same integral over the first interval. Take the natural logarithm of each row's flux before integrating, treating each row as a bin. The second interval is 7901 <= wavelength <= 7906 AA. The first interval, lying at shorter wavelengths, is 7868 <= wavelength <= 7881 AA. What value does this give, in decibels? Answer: 11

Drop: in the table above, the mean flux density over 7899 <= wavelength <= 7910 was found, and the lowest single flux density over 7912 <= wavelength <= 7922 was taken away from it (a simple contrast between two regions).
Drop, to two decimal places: 0.11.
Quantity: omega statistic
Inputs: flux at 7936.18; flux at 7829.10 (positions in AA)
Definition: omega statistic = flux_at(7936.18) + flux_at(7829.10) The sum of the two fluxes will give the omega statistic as 10.5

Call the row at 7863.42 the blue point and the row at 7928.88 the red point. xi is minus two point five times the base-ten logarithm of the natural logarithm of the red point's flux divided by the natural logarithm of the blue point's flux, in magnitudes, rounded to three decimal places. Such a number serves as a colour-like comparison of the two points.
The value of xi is -0.002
